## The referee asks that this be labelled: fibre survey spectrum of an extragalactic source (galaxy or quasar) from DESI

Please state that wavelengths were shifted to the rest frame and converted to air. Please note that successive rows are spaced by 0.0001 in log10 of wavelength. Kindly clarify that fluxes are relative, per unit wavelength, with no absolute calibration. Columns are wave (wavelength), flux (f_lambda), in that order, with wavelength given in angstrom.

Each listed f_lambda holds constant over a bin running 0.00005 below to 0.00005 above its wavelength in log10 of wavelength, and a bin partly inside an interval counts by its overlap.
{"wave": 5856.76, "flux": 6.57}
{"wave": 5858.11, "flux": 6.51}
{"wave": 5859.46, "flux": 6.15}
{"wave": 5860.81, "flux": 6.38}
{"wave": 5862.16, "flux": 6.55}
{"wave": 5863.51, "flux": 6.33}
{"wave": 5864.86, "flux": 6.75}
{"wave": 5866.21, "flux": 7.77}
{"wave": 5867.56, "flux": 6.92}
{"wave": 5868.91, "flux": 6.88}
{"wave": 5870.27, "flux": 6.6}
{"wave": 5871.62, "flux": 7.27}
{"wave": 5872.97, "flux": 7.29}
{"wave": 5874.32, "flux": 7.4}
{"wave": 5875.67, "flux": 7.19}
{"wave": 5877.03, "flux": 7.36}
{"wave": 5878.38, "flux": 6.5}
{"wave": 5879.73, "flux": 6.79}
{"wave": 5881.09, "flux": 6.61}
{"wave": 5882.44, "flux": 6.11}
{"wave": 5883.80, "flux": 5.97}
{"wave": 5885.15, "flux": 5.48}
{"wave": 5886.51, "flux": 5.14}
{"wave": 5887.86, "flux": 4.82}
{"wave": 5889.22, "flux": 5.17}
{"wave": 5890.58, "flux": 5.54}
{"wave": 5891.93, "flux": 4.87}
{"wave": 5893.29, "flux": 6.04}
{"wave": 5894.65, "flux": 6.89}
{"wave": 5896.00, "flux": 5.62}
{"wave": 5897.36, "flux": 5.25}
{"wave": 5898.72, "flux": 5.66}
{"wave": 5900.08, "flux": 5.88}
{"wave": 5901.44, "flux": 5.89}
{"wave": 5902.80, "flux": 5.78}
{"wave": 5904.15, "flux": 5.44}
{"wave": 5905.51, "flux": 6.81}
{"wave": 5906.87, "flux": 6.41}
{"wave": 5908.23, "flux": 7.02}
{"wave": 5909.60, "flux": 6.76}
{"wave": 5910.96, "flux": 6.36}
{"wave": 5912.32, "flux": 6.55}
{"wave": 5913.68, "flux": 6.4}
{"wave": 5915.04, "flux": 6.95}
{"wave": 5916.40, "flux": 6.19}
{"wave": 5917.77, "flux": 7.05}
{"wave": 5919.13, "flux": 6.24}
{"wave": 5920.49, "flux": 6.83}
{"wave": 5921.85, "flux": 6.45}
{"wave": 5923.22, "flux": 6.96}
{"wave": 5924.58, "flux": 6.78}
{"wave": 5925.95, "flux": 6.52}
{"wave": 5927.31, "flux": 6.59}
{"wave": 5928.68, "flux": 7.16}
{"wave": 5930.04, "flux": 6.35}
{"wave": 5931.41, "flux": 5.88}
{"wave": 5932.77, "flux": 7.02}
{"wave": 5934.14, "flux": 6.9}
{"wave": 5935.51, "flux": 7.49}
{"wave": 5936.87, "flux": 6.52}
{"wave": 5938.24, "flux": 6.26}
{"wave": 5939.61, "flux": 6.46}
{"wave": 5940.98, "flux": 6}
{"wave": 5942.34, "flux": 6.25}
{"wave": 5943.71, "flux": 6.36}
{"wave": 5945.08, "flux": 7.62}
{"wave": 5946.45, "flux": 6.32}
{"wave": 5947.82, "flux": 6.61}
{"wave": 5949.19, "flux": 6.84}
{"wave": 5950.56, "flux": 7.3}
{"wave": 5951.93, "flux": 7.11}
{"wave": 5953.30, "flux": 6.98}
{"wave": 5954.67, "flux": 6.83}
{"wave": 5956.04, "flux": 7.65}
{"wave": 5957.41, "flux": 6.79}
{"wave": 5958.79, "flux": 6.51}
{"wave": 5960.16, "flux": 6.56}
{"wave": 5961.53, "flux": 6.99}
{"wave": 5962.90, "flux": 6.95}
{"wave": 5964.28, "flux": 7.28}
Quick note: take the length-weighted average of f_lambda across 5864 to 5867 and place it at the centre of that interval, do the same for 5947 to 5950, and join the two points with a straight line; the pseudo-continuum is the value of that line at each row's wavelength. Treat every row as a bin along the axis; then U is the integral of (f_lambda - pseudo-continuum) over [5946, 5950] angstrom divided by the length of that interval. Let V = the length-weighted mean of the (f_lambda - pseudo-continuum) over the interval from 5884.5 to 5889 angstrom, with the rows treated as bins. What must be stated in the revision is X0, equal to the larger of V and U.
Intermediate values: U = -0.10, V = -1.9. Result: -0.10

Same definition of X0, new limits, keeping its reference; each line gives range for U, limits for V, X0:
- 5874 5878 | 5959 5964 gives 0.18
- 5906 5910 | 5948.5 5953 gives 0.36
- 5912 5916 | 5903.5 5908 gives -0.31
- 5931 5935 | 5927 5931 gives -0.13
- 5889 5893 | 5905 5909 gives -0.22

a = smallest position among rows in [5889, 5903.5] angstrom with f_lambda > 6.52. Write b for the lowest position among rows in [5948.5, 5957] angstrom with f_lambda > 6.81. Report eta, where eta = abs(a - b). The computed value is 54.5 angstrom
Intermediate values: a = 5894.65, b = 5949.19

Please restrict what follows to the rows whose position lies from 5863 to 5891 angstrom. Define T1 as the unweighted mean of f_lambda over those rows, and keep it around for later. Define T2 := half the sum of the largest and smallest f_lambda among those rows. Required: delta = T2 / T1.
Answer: 0.97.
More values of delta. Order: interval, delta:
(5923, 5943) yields 1.01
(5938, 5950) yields 1.04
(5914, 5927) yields 0.99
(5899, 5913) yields 0.99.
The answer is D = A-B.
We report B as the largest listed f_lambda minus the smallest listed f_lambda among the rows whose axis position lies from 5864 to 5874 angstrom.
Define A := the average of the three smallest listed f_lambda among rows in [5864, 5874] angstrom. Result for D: 5.6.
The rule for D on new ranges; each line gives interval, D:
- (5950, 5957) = 6.2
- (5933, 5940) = 5.2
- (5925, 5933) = 5.0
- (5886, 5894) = 3.7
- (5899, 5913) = 4.1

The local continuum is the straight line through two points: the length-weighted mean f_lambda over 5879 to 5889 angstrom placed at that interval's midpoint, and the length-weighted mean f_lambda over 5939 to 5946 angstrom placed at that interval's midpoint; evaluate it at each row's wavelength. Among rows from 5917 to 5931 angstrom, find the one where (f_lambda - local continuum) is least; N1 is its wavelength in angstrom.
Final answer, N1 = 5930.04 angstrom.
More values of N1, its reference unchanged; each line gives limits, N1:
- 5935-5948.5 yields 5940.98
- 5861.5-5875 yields 5863.51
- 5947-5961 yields 5958.79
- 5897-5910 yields 5897.36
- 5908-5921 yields 5916.40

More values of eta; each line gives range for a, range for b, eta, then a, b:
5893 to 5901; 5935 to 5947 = 40.9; 5894.65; 5935.51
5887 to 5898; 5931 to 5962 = 38.1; 5894.65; 5932.77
